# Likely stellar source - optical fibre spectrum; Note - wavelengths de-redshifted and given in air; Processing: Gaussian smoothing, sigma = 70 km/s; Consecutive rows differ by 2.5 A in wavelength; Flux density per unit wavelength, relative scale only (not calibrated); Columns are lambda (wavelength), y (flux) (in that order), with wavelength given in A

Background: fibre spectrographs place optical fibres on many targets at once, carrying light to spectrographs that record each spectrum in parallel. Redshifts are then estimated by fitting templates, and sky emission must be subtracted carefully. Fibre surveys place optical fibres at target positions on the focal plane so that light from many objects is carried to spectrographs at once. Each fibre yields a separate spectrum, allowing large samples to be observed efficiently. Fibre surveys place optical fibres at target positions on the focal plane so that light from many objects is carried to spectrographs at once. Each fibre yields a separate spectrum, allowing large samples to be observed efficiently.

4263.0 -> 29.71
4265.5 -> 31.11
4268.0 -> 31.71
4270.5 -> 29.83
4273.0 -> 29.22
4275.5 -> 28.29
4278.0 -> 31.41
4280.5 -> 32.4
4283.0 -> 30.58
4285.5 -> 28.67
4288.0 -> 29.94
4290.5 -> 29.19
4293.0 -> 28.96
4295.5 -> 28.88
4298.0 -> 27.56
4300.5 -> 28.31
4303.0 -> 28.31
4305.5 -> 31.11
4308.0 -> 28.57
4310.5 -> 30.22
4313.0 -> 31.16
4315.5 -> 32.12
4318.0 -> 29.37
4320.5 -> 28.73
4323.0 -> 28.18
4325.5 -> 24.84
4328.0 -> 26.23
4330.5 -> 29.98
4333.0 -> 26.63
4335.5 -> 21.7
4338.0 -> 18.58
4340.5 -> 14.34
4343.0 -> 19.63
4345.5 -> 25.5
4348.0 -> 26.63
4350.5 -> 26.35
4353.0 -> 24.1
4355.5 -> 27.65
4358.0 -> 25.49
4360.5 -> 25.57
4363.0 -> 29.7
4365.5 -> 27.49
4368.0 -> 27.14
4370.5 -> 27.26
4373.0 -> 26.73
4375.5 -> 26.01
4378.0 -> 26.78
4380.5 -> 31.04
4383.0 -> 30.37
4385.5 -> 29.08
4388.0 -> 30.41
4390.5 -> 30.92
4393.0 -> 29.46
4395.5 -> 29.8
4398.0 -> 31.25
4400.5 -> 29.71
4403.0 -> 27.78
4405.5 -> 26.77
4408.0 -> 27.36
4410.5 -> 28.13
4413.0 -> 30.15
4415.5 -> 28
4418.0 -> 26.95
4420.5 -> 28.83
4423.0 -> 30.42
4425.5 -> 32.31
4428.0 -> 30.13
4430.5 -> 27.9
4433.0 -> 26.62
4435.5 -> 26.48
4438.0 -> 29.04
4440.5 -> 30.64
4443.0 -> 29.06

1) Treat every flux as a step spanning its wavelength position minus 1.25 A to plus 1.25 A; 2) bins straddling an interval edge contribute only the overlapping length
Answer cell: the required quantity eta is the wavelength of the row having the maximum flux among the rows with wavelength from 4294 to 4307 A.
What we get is 4305.5 A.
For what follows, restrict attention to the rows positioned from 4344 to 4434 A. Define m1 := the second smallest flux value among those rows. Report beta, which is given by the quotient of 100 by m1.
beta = 3.92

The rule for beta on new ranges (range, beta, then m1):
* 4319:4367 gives 5.38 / 18.58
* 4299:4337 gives 4.03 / 24.84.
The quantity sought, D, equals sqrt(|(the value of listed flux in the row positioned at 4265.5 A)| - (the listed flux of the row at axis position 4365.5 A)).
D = 1.90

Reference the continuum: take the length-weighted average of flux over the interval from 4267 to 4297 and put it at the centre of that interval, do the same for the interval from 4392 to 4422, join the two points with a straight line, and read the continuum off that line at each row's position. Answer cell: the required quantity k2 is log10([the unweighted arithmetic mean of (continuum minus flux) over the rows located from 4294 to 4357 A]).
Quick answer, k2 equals 0.5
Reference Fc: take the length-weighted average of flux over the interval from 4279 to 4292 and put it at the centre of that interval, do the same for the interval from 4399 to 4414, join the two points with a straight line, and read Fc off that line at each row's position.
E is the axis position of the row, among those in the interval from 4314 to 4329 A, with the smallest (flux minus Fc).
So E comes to 4325.5 A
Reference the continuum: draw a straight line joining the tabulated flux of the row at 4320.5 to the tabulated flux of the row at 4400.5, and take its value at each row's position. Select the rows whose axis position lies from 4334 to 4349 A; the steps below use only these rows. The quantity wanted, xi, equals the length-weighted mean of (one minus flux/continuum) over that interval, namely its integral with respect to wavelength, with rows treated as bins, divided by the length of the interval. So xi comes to 0.27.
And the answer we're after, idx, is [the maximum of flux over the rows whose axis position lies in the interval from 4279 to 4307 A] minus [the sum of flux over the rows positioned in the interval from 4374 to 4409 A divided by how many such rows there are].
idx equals 3.3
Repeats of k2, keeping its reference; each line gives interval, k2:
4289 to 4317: -0.7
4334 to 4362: 0.8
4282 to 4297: -0.3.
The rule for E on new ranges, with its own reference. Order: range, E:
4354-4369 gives 4358.0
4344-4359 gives 4353.0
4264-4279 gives 4275.5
